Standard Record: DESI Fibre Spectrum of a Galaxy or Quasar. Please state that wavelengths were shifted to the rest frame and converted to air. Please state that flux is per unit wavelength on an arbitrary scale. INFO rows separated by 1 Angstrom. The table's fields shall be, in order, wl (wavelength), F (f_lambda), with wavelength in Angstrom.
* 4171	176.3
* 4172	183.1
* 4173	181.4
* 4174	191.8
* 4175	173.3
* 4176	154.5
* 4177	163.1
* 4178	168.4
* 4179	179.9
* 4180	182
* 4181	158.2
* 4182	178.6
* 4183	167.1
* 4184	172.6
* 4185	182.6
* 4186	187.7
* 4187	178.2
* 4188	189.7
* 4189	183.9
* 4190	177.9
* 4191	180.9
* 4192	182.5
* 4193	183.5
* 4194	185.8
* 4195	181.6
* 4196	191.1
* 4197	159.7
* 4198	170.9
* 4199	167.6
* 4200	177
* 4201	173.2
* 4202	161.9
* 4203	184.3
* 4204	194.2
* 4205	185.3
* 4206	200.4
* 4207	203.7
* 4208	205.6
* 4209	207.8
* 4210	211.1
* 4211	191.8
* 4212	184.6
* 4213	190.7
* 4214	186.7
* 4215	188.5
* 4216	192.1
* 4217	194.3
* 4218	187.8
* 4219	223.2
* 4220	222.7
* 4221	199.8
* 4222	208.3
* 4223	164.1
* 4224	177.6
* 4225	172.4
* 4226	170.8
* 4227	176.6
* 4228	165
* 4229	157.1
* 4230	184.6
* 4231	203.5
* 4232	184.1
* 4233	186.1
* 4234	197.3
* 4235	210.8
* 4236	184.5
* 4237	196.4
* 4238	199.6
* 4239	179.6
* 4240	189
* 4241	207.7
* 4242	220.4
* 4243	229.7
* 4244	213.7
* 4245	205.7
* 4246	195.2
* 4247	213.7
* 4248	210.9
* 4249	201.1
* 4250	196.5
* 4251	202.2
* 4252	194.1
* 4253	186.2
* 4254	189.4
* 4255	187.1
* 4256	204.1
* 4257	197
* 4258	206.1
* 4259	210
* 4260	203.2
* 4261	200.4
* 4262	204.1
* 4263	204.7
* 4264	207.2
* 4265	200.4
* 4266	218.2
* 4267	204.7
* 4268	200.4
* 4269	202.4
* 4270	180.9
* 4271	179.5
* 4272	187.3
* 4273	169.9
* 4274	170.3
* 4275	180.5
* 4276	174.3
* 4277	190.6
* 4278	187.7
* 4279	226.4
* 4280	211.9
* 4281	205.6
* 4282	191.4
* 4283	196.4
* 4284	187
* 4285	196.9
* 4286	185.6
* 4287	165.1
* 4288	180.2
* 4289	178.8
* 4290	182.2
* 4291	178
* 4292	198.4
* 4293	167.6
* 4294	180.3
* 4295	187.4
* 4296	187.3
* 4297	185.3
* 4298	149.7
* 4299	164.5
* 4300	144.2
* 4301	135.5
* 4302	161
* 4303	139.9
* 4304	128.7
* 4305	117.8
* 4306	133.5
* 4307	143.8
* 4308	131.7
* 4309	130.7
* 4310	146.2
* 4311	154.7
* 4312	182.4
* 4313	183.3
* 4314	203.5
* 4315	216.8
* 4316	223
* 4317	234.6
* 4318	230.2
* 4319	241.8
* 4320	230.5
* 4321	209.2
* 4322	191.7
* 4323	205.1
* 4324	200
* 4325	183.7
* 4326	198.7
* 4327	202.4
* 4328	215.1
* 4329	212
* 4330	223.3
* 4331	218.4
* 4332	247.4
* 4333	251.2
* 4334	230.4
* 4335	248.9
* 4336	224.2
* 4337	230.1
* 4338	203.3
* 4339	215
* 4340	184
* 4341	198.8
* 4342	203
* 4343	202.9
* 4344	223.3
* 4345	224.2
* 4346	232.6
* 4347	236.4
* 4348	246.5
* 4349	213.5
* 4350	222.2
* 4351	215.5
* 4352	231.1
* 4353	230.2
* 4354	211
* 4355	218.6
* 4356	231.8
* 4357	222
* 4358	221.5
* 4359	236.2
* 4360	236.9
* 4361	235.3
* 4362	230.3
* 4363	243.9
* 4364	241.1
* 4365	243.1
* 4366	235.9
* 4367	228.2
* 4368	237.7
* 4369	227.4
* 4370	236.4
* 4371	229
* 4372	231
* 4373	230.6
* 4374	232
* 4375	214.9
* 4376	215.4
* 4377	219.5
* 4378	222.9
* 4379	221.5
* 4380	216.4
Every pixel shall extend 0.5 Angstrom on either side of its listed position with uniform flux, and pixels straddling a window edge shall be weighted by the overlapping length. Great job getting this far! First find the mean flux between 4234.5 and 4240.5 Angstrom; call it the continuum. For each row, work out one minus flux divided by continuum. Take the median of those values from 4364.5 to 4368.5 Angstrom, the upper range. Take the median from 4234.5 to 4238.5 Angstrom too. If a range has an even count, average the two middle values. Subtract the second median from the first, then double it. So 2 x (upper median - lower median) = -0.4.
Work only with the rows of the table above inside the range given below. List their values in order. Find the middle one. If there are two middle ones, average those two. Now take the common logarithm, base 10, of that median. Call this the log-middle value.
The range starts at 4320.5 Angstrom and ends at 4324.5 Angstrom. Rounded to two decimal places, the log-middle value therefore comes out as 2.31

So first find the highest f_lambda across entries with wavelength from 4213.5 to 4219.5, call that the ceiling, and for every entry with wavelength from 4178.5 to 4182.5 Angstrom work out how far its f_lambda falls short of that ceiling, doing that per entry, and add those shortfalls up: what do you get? 194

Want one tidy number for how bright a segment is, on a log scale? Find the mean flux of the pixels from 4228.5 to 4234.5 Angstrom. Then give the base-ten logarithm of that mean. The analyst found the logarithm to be 2.27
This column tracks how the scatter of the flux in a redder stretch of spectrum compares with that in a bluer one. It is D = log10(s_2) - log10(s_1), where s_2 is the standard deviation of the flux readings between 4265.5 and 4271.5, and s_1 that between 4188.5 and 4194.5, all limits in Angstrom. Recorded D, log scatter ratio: 0.74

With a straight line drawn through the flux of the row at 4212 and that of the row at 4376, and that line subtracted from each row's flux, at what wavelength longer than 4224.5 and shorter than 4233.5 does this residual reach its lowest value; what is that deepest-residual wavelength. 4229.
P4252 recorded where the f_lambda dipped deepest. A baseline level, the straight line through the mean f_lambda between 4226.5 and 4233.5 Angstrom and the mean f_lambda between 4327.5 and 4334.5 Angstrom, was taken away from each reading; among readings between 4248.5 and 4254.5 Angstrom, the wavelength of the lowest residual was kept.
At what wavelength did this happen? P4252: 4253 Angstrom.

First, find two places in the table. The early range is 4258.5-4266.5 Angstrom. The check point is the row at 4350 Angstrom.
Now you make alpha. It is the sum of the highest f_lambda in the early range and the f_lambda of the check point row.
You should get 440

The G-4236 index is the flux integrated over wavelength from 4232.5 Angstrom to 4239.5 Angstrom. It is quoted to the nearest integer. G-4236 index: 1354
